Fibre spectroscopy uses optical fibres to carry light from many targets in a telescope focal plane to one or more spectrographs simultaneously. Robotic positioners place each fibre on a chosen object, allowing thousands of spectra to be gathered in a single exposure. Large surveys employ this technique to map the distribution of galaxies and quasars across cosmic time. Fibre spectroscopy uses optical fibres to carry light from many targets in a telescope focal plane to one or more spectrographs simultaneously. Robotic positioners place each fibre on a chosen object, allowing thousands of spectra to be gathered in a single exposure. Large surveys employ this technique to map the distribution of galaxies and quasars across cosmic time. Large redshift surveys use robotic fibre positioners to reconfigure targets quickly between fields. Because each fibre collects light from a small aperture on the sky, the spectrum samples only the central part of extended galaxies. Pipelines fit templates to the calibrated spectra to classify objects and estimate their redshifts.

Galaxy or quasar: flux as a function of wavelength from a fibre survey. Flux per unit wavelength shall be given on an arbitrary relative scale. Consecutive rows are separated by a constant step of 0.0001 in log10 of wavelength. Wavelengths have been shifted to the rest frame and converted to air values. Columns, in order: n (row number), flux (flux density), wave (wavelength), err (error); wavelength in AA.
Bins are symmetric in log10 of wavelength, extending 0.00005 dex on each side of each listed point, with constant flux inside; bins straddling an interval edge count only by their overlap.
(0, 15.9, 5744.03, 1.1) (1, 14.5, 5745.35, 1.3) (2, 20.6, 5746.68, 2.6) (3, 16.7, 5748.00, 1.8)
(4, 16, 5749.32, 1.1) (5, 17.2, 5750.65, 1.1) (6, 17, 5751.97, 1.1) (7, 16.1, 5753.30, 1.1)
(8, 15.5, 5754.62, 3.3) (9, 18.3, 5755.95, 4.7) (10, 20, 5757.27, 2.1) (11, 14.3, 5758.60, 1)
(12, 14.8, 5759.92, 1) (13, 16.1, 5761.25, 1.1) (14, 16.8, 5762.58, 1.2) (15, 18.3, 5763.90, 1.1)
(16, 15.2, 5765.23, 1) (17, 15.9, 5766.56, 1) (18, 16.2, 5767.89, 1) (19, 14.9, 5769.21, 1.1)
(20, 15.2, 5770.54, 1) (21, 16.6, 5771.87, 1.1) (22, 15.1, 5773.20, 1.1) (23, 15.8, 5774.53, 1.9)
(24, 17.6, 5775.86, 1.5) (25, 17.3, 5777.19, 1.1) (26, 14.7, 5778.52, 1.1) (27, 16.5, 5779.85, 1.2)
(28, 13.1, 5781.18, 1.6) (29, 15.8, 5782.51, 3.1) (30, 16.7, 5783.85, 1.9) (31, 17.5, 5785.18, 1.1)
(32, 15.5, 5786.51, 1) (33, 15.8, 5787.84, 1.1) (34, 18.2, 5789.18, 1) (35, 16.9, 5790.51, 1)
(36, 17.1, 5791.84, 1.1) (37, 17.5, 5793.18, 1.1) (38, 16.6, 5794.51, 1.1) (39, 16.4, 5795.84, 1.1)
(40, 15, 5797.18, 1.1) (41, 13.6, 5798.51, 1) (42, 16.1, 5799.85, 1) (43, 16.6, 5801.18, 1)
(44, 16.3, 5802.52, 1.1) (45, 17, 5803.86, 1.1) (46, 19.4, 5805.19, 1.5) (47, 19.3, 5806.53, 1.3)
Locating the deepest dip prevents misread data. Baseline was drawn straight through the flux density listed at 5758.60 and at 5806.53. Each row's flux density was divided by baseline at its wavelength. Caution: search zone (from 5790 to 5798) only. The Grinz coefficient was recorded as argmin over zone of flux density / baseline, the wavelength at 5797.18 AA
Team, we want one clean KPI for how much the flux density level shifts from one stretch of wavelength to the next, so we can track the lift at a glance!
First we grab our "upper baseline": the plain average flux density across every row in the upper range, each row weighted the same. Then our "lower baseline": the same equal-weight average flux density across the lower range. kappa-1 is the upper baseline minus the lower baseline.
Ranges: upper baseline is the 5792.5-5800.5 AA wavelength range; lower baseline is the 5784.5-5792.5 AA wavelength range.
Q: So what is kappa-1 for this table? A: -1.0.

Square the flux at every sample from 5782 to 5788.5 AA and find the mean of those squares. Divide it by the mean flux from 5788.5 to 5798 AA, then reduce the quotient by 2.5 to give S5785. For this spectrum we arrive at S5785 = 13.3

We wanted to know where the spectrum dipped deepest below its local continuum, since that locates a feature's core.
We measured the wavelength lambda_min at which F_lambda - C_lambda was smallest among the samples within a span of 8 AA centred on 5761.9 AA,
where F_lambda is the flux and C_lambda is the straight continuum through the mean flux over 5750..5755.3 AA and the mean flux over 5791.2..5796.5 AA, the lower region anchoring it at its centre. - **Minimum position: 5758.60 AA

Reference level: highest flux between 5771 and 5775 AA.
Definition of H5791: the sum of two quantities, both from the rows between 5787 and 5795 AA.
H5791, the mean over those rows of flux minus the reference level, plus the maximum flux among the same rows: 18.6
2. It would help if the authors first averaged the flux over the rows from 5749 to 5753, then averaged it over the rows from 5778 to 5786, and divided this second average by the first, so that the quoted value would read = 0.94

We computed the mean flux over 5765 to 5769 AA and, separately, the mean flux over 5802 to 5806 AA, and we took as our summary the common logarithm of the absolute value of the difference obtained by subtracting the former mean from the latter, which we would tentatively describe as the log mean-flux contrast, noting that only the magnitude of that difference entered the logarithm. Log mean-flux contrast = 0.3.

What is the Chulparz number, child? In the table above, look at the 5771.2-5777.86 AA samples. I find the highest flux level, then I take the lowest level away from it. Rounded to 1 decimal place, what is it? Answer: 2.5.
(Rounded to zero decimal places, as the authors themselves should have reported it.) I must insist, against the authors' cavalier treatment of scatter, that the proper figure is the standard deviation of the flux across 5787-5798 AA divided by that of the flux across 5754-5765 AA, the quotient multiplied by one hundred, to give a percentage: 50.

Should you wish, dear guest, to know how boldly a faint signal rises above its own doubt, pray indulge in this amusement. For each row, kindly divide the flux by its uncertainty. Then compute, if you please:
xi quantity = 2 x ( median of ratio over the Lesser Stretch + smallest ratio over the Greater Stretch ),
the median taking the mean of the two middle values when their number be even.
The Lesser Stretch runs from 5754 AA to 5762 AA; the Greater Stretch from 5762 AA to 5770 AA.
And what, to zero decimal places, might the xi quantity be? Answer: 51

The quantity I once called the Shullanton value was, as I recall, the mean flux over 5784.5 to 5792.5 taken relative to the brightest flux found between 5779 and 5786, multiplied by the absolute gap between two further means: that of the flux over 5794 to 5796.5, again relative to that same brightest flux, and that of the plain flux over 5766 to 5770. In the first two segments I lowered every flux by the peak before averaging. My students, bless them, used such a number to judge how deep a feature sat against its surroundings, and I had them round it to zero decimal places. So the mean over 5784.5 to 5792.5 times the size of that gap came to -11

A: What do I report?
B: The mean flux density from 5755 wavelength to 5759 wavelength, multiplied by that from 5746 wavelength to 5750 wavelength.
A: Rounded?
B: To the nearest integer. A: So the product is 312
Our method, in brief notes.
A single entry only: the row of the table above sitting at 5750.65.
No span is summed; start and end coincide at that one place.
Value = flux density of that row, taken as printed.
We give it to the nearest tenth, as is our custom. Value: 17.2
